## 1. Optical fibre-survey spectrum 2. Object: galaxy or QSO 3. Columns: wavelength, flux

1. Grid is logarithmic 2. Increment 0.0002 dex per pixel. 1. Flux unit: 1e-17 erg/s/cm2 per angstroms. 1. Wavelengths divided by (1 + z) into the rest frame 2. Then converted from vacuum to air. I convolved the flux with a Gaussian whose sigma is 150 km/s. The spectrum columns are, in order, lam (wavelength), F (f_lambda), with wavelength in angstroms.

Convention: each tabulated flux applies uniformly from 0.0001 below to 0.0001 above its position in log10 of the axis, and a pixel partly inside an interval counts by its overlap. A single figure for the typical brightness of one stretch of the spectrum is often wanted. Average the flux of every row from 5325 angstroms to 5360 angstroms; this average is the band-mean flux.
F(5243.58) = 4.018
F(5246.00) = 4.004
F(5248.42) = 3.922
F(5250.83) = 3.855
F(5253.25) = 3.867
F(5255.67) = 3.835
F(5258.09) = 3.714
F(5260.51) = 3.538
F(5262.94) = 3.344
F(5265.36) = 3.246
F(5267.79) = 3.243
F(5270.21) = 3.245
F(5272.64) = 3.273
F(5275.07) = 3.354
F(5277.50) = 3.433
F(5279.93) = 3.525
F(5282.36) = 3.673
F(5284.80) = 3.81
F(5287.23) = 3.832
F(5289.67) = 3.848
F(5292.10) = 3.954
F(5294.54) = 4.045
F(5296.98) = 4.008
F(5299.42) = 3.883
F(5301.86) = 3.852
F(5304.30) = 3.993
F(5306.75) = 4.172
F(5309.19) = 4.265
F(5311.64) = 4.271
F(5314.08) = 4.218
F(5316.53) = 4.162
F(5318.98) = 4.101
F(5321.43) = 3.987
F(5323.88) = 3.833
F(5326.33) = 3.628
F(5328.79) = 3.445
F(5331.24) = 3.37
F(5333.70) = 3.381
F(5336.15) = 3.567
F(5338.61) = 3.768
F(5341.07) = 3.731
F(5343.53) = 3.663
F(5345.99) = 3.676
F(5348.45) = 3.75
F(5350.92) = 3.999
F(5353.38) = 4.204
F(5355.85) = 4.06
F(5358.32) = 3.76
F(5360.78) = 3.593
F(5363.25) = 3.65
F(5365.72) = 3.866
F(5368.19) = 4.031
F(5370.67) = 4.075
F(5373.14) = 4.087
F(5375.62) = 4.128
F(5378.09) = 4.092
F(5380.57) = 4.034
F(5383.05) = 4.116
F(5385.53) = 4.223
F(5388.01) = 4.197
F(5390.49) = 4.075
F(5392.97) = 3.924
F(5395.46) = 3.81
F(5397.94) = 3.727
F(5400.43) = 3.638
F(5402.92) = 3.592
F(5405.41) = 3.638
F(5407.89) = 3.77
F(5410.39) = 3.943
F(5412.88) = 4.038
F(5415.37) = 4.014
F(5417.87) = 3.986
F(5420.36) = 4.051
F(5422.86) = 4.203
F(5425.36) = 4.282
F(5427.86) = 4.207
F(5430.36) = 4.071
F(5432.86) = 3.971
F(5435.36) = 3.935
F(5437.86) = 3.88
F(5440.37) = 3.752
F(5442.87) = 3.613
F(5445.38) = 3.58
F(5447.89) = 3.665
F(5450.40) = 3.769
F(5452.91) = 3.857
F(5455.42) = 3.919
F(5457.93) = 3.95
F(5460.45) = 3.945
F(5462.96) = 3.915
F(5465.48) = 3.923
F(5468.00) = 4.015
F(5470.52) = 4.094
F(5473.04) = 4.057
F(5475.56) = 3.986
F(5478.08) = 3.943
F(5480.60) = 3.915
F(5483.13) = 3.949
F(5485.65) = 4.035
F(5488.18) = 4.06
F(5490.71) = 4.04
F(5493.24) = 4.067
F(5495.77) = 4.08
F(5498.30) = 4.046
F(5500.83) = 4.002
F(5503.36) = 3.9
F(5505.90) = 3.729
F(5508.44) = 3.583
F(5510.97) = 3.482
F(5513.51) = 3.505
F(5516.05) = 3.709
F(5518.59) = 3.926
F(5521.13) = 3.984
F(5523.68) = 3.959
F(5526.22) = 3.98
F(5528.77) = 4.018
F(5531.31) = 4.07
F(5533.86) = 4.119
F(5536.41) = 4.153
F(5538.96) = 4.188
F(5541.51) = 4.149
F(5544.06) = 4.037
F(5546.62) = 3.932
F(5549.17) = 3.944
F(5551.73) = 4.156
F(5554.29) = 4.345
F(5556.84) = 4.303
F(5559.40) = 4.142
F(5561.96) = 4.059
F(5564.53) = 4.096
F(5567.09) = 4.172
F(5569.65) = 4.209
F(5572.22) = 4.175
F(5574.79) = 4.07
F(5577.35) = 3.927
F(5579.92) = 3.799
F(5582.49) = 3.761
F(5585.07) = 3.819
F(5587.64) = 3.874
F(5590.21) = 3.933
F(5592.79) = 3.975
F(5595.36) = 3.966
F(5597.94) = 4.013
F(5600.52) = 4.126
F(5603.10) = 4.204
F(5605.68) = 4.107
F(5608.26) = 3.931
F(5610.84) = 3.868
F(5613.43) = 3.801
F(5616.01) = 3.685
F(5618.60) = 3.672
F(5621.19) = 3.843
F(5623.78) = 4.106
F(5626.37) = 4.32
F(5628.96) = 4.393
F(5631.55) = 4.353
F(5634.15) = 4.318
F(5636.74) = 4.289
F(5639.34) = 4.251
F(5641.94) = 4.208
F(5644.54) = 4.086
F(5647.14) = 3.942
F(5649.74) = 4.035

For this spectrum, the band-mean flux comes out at 3.71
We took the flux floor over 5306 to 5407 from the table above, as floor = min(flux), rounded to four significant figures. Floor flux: 3.370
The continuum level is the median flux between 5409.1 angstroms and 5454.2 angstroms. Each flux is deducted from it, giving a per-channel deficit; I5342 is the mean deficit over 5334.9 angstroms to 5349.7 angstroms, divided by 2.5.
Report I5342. 0.106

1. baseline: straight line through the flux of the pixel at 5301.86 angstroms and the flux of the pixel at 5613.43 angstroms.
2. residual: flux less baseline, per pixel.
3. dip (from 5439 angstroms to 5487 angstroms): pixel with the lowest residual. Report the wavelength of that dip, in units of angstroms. 5445.38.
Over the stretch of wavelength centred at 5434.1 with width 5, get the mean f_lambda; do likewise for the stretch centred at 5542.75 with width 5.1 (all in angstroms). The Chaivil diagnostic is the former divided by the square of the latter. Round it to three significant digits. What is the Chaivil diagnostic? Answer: 0.236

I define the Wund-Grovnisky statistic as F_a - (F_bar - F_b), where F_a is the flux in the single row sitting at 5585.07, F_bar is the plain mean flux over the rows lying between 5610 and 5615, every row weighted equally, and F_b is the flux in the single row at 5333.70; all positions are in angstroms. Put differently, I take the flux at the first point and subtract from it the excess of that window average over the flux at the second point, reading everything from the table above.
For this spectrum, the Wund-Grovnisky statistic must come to 3.4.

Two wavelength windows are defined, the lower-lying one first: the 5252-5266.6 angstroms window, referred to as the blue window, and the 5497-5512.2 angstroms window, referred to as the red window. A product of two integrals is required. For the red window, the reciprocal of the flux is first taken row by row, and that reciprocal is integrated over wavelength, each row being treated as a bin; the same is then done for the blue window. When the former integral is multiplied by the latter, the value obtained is 16.4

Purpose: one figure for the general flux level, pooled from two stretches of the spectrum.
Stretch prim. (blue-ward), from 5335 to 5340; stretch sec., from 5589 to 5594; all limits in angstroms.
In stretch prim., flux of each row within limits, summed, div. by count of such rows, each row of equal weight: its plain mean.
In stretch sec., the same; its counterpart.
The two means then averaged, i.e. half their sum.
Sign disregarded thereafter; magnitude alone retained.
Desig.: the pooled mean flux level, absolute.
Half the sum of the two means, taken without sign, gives 3.81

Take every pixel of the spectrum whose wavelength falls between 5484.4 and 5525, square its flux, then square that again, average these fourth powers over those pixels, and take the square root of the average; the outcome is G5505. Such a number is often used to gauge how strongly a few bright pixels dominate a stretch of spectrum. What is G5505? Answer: 15.2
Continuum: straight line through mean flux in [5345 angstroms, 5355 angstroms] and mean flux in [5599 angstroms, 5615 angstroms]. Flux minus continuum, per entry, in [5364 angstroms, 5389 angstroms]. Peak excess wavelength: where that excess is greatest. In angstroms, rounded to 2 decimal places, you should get 5385.53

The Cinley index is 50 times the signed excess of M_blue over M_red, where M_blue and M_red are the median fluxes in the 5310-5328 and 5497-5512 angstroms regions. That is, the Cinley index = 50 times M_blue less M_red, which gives 14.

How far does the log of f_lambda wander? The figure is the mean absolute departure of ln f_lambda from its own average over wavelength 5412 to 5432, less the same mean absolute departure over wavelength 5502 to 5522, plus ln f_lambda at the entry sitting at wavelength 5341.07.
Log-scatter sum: 1.30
